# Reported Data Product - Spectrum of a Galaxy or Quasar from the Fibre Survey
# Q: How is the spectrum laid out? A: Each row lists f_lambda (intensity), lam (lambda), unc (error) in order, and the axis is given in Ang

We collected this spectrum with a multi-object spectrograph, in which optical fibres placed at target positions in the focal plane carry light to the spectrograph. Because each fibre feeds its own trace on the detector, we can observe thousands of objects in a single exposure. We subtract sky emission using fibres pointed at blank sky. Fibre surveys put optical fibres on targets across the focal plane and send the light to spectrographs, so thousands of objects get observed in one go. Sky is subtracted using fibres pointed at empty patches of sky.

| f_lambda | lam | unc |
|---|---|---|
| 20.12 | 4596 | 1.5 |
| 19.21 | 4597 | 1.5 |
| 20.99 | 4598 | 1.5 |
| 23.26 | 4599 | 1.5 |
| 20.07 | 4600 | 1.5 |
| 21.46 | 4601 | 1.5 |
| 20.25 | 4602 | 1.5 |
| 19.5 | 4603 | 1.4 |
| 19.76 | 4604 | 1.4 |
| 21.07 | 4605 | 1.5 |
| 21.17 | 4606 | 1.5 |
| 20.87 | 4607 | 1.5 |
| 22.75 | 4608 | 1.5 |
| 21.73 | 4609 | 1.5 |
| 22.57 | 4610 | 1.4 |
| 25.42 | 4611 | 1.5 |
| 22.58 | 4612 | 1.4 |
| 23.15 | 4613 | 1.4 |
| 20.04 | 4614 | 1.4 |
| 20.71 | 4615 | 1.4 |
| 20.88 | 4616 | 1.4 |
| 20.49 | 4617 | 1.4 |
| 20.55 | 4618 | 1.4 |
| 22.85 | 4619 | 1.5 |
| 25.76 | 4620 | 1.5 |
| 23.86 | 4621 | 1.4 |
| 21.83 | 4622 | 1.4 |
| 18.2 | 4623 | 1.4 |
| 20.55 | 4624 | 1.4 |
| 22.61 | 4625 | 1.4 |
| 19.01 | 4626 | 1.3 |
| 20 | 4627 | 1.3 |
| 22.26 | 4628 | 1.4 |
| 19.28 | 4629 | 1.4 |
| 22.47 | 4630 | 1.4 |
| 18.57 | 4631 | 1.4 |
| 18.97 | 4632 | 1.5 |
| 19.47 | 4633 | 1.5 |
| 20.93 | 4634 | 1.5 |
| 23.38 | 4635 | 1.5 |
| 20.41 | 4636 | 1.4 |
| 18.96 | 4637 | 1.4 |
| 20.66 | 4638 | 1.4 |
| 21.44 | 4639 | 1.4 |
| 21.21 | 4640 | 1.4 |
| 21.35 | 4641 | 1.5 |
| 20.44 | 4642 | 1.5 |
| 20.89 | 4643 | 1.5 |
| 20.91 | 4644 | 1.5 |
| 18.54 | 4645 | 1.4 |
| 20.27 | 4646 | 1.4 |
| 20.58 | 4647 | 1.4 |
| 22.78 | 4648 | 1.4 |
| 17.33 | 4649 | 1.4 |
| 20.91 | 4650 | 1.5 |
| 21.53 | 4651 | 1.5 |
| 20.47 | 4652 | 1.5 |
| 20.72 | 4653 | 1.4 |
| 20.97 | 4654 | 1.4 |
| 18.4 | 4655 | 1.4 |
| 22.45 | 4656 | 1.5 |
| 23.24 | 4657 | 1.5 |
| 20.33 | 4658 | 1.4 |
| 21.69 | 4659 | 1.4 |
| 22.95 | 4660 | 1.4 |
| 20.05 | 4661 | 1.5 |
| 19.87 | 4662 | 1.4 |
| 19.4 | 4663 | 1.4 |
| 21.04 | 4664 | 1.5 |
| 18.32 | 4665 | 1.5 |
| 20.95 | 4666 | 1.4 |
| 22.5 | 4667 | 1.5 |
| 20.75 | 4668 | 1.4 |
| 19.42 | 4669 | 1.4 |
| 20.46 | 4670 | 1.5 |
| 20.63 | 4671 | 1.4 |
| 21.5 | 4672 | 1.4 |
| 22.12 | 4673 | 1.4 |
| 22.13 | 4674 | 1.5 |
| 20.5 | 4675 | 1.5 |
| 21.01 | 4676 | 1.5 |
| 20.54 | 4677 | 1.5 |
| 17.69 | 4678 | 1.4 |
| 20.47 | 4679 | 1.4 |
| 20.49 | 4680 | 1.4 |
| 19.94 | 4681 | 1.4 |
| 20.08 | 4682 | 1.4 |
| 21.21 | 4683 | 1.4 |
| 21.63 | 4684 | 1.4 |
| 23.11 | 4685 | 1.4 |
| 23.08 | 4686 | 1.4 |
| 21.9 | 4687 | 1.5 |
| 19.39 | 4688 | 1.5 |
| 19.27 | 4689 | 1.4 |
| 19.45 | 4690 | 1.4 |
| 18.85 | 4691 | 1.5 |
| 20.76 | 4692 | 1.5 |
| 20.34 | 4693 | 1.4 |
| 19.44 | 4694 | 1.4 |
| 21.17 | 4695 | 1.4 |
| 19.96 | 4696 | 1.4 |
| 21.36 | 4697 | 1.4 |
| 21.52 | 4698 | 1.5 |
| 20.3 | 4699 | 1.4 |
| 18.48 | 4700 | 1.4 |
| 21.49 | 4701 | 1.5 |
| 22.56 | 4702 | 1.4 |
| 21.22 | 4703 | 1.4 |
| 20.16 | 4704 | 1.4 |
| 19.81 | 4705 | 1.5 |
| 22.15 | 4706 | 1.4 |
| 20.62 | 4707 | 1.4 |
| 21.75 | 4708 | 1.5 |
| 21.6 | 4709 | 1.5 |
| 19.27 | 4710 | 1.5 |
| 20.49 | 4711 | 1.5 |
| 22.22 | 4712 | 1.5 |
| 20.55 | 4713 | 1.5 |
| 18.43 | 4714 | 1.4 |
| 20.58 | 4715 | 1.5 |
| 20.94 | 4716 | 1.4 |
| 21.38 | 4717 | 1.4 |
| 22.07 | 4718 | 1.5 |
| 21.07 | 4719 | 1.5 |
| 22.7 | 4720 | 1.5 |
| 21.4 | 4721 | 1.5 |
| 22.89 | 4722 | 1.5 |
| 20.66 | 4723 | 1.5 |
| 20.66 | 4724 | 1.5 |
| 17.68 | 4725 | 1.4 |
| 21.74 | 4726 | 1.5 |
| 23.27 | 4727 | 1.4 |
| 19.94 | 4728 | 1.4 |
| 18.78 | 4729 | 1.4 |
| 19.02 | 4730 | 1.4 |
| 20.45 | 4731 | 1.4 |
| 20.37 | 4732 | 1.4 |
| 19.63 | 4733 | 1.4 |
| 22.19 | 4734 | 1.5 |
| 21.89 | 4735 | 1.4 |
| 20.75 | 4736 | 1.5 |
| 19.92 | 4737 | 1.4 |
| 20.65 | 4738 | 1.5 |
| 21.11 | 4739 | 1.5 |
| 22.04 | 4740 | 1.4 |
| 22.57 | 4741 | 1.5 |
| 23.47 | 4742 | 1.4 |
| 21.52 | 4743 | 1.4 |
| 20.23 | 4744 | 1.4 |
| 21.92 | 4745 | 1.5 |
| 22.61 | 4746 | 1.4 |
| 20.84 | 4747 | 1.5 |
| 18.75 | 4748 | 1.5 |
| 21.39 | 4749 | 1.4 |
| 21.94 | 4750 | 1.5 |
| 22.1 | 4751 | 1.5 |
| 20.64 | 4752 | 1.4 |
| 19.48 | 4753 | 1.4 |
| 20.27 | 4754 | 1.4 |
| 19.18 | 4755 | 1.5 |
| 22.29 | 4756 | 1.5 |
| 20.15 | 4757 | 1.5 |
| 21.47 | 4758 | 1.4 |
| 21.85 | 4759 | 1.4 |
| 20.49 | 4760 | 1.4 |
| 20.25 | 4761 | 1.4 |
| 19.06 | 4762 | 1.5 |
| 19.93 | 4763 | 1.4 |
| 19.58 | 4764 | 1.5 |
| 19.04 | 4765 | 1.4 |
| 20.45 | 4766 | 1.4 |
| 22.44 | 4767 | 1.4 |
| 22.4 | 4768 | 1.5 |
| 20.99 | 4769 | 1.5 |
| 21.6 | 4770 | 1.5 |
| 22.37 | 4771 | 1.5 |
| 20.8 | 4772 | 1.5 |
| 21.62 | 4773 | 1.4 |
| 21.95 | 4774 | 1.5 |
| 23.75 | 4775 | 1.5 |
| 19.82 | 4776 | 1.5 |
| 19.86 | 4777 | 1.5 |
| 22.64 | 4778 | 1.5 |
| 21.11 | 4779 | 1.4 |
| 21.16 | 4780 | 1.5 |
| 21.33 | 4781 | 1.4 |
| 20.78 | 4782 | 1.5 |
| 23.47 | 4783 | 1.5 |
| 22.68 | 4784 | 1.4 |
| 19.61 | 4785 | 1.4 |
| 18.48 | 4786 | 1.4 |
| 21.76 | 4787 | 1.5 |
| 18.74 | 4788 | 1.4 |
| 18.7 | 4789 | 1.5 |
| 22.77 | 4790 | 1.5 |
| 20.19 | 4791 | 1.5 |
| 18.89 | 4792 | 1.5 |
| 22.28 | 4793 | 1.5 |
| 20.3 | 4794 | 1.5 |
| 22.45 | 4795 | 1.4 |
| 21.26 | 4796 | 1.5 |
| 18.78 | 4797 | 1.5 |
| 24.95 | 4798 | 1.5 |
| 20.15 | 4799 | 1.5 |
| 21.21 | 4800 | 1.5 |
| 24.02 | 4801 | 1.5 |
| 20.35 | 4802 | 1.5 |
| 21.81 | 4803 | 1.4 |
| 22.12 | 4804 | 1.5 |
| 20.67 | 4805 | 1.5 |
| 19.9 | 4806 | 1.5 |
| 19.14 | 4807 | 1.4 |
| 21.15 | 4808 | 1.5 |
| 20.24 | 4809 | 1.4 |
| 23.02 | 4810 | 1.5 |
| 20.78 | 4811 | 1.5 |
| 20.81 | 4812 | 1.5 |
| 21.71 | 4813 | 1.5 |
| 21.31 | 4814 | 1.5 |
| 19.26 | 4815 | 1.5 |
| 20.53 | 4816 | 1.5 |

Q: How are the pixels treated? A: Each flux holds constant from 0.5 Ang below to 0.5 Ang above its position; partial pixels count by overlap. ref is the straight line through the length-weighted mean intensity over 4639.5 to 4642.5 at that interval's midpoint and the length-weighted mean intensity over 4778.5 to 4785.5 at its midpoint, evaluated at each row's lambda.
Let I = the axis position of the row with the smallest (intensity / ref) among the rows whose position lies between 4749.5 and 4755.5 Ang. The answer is 4755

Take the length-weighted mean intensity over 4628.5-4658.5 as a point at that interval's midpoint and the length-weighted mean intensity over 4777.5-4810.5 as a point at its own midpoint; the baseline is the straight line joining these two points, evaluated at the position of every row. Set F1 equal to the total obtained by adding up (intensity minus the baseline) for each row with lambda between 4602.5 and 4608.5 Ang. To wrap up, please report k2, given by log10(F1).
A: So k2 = 0.36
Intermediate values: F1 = 2.3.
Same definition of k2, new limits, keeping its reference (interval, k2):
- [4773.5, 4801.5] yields 0.48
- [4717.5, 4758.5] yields 0.65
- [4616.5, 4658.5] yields 1.07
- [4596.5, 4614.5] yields 1.24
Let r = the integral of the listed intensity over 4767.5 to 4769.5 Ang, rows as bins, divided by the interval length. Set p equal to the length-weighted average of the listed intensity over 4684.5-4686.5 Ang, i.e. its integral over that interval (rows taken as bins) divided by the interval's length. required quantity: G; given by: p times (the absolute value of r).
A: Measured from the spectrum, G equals 501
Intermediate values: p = 23.1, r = 21.7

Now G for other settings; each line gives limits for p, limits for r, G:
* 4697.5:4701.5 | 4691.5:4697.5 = 419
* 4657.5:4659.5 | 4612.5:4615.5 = 448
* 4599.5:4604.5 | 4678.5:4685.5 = 424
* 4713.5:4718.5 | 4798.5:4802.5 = 443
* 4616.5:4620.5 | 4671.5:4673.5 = 489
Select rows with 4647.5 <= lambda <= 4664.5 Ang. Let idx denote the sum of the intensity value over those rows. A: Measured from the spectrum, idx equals 354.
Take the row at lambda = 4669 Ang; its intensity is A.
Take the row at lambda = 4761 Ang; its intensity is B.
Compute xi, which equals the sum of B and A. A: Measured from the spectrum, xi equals 39.7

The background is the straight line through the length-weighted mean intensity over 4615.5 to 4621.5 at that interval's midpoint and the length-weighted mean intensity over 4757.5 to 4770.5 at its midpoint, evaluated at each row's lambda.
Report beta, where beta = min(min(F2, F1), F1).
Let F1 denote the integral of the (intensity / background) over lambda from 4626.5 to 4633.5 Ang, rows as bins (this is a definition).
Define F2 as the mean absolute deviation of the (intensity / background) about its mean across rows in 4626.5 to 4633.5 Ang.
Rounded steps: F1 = 6.33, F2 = 0.057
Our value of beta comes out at 0.057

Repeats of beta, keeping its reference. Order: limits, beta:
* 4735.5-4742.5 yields 0.050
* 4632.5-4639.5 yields 0.045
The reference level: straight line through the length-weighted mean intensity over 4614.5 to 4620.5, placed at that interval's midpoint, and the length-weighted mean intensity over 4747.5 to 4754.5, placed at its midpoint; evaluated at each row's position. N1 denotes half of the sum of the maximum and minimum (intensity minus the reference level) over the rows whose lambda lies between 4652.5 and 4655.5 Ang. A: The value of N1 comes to -2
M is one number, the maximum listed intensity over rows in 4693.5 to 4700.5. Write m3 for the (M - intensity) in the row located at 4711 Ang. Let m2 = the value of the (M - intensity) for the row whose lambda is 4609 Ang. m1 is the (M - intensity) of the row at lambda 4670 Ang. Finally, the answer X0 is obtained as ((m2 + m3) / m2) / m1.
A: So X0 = -3.7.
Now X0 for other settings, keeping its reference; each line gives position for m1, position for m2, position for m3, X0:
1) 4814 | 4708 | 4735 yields 12.4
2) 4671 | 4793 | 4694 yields -2.0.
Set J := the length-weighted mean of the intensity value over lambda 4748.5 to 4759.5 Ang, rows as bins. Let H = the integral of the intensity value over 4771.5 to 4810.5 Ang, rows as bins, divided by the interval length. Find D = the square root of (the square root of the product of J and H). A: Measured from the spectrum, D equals 4.59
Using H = 21.1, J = 21.0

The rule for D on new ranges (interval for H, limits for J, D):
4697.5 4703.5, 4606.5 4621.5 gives 4.65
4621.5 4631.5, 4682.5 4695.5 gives 4.54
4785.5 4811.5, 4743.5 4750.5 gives 4.58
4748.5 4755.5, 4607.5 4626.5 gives 4.61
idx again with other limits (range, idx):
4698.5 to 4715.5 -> 352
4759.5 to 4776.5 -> 357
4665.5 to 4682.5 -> 351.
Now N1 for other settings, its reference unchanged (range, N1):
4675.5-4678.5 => -2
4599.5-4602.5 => -1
